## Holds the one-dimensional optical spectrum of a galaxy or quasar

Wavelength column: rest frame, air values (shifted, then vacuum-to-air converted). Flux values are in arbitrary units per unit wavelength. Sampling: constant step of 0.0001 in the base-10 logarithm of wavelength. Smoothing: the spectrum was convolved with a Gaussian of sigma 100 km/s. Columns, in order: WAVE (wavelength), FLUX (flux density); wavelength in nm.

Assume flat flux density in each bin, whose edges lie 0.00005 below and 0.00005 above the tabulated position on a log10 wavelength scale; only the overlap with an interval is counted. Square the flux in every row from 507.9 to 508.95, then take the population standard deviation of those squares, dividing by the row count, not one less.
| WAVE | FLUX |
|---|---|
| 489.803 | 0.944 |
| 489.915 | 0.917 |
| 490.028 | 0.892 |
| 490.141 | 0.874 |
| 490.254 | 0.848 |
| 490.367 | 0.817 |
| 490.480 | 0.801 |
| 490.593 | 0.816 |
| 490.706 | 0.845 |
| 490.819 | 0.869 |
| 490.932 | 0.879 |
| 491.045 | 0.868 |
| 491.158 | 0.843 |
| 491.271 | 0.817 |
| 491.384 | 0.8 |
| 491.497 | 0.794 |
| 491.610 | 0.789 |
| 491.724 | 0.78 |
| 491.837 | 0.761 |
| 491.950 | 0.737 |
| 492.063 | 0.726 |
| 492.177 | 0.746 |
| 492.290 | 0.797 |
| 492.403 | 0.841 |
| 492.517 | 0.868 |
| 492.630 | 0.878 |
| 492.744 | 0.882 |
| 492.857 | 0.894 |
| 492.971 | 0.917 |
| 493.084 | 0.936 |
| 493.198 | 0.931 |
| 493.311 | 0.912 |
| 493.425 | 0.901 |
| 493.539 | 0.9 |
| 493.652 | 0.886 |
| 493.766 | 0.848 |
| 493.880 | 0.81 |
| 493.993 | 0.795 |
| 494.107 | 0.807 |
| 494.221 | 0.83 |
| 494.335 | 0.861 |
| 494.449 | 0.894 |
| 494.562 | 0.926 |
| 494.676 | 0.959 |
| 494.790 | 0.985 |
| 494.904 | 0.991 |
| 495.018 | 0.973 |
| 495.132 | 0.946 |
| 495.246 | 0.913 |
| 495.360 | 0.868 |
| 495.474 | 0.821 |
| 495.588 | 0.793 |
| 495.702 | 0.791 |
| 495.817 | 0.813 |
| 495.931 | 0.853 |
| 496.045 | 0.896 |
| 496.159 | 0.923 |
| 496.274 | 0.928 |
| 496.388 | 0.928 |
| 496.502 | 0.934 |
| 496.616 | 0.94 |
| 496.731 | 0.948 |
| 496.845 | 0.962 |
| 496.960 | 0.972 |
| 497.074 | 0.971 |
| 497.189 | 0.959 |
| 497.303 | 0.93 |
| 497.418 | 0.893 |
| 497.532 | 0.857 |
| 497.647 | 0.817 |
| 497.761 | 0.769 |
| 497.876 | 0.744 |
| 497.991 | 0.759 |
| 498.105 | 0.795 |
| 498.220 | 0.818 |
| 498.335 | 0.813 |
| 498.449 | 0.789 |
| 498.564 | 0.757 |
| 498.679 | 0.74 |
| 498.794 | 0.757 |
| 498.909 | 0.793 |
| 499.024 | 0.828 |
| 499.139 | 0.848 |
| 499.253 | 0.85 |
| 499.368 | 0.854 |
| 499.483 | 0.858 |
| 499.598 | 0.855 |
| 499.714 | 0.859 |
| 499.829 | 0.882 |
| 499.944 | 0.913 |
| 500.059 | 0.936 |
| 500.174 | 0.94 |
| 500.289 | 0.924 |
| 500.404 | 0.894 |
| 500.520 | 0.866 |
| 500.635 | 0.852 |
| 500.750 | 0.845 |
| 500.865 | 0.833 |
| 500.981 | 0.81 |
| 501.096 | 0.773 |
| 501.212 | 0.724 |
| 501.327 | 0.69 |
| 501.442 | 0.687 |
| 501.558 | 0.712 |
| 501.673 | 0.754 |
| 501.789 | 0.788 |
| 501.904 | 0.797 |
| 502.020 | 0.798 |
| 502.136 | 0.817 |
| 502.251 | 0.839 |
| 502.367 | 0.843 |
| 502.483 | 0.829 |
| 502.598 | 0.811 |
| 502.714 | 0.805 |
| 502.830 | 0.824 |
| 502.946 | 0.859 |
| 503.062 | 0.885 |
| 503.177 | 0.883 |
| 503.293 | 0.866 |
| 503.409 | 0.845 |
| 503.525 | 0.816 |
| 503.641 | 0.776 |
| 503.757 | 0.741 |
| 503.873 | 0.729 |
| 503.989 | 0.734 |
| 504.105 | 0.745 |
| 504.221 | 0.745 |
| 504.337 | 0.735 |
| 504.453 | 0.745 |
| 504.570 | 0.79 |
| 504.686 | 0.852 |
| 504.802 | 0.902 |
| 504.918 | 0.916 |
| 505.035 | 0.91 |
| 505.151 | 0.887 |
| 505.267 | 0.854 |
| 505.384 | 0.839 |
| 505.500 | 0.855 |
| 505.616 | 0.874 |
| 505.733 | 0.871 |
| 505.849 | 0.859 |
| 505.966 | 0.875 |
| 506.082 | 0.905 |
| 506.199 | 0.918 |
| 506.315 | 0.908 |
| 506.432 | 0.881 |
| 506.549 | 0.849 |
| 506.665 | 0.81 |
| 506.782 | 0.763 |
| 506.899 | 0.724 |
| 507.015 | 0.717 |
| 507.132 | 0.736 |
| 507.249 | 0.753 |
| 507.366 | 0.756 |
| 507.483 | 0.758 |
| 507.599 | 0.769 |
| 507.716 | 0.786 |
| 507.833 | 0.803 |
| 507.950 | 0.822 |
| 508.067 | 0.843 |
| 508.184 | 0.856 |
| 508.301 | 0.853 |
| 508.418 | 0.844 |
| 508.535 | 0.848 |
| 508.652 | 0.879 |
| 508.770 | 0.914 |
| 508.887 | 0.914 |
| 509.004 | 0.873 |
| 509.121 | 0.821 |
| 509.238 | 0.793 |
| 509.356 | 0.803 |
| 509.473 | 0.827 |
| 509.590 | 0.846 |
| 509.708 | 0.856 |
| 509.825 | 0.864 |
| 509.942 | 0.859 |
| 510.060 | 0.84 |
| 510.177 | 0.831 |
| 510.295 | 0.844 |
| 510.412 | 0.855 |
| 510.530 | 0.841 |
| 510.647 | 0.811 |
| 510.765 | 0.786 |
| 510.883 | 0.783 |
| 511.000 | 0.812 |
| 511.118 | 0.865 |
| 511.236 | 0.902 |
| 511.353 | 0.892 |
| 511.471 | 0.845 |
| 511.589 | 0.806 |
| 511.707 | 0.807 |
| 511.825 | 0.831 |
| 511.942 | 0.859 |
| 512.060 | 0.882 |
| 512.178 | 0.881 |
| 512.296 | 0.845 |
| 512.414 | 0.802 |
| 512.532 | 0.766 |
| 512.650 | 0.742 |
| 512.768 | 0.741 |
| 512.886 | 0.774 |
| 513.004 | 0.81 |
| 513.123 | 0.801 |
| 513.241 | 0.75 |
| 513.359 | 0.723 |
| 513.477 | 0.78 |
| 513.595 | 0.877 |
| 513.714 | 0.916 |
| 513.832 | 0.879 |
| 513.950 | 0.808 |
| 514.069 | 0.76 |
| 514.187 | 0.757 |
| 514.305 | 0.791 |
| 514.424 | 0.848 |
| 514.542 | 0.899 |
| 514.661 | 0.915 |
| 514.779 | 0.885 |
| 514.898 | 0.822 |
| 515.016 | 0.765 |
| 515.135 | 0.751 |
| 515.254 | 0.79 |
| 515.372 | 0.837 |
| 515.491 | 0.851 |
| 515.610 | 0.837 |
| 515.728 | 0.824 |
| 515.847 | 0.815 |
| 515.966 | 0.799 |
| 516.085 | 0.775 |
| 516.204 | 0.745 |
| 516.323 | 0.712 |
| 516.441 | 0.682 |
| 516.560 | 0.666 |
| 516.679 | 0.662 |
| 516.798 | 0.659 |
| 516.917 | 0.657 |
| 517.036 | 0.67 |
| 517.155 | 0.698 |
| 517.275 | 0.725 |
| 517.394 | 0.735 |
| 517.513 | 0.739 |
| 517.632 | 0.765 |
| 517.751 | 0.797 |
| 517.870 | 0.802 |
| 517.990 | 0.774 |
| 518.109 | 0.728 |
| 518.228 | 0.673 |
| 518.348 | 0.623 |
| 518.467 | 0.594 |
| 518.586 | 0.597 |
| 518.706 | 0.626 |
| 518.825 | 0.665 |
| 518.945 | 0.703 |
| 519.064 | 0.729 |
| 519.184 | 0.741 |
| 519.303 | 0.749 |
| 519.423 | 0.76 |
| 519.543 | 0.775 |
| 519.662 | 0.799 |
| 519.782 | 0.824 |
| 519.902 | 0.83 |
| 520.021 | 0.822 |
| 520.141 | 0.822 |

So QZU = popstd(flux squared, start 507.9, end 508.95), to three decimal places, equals 0.053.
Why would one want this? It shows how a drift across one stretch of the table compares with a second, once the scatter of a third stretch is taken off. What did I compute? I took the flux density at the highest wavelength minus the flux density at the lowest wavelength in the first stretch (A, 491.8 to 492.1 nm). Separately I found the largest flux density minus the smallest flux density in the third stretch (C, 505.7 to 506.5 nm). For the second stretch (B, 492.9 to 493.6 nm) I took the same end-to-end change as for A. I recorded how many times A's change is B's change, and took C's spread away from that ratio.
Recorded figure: 2.0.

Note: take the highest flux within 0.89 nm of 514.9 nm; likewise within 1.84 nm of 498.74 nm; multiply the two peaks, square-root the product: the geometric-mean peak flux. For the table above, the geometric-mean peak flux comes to 0.94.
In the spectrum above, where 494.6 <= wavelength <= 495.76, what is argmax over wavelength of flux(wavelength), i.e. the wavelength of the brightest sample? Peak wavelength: 494.904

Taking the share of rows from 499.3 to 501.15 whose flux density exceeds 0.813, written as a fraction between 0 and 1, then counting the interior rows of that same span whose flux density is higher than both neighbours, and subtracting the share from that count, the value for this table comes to 1.1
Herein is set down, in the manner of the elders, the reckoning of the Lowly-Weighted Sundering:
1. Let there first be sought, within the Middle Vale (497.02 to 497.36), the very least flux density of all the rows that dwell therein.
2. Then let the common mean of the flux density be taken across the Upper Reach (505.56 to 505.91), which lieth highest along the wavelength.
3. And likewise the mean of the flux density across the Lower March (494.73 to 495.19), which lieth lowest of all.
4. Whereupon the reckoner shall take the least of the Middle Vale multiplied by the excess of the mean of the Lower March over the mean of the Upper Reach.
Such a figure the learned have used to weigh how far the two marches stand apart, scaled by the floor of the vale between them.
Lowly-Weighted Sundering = 0.10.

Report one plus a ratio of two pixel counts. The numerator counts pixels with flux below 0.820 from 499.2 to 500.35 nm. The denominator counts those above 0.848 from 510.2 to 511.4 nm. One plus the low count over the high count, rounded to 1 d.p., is 1.0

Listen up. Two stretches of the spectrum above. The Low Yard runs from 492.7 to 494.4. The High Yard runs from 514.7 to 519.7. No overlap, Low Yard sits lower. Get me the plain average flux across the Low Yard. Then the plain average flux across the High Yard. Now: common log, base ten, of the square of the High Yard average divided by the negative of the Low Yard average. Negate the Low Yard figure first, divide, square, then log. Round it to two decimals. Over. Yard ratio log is -0.15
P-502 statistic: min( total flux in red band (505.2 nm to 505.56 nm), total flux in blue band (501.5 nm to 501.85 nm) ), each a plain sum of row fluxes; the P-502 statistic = 2.25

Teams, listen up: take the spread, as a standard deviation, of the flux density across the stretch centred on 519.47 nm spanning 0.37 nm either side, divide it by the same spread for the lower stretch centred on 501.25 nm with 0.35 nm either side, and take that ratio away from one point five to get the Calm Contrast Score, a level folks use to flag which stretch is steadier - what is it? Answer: 0.85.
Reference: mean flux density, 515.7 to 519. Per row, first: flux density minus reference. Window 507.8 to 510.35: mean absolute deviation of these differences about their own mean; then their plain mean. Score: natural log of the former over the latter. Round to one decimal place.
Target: -1.8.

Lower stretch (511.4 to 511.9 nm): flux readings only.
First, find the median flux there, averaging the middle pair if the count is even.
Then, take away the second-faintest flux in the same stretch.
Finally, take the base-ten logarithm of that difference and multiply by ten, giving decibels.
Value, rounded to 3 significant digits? -19.2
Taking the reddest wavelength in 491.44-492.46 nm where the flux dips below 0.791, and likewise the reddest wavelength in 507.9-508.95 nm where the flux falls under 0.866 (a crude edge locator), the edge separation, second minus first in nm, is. 16.36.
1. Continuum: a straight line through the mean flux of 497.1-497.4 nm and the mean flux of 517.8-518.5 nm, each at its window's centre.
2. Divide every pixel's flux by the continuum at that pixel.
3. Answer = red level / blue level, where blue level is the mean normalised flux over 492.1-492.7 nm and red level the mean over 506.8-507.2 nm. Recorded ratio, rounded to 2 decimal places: 1.06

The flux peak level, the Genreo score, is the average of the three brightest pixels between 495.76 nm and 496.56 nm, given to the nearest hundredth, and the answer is 0.93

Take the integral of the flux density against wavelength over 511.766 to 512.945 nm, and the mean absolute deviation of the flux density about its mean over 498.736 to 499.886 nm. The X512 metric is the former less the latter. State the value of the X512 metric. 0.93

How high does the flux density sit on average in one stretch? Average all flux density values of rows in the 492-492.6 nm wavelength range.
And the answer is 0.80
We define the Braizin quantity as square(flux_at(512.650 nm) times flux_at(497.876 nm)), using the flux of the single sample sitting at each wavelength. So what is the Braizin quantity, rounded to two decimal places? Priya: 0.30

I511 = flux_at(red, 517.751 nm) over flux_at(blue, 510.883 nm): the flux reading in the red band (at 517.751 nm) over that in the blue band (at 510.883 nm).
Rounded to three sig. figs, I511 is 1.02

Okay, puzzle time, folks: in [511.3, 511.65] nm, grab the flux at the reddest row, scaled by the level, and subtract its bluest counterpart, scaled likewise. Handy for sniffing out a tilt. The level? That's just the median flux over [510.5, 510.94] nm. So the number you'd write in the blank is -0.11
